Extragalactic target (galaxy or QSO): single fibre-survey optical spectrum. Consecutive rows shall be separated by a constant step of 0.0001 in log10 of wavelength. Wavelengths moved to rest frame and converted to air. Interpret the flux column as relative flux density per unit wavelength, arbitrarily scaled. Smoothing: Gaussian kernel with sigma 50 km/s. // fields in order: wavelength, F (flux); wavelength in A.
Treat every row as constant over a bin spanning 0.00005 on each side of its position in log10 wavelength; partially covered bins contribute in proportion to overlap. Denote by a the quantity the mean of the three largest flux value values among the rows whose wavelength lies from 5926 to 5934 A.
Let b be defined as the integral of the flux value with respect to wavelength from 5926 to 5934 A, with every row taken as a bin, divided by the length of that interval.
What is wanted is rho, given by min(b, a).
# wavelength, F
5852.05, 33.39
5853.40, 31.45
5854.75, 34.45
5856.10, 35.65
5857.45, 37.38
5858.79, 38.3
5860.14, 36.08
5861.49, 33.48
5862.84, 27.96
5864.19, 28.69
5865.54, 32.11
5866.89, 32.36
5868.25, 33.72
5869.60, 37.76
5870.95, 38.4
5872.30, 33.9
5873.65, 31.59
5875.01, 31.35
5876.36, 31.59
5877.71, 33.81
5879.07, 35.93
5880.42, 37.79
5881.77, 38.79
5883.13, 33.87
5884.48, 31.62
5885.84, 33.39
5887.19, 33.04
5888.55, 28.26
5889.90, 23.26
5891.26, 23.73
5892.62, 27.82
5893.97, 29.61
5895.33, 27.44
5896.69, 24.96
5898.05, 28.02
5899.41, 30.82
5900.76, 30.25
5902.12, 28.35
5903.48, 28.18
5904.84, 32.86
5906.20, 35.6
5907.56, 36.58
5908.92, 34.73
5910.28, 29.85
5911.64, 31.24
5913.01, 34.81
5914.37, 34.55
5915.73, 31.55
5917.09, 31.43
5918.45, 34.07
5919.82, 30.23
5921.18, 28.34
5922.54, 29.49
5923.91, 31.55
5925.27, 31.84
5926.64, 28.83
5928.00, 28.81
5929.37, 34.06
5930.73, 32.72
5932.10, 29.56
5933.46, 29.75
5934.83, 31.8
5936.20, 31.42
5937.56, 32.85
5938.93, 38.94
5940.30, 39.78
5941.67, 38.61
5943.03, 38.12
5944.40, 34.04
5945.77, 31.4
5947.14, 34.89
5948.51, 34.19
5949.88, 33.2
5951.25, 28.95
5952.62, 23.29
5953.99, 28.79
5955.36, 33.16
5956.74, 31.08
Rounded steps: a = 32.2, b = 30.7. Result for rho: 31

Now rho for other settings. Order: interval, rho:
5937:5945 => 37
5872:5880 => 33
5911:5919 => 33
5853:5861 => 36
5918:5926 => 31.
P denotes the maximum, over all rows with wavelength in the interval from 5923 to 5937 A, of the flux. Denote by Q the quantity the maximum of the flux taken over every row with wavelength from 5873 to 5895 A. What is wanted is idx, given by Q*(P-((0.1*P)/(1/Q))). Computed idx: -3804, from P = 34.06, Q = 38.79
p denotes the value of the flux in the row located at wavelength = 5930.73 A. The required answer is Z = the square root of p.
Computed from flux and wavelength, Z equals 5.72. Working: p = 32.72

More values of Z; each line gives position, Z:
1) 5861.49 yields 5.79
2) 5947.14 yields 5.91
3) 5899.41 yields 5.55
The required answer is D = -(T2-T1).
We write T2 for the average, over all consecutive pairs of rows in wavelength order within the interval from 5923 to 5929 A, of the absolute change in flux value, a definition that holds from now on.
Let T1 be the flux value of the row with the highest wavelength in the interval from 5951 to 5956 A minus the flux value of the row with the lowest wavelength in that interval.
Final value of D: 3.1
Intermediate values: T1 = 4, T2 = 1.1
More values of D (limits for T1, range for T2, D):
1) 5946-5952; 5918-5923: -8.2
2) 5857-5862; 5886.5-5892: -7.3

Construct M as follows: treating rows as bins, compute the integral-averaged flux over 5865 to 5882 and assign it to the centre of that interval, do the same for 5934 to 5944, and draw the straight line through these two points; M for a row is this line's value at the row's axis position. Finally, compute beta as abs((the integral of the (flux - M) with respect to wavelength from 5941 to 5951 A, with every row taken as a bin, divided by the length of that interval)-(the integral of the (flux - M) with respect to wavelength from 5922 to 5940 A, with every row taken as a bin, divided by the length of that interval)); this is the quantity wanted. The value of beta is 2.5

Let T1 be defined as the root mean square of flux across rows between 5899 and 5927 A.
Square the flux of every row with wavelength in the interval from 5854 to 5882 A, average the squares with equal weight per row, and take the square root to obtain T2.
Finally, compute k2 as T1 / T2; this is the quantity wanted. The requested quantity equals 0.92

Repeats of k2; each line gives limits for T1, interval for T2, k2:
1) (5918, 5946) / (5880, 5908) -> 1.06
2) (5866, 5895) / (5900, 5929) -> 1.03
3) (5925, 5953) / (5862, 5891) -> 1.00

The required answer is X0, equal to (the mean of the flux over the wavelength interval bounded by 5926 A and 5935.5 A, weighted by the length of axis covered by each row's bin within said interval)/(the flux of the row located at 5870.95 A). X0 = 0.80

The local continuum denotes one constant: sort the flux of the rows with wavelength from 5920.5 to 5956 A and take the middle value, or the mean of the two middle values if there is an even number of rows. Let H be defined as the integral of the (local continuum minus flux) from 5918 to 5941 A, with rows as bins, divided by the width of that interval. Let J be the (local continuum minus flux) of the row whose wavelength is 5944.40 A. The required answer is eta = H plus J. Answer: -2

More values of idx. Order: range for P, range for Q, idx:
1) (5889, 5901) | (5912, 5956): -3651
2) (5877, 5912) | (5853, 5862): -4204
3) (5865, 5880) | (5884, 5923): -3734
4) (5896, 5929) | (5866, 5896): -4085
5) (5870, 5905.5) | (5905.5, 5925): -3772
